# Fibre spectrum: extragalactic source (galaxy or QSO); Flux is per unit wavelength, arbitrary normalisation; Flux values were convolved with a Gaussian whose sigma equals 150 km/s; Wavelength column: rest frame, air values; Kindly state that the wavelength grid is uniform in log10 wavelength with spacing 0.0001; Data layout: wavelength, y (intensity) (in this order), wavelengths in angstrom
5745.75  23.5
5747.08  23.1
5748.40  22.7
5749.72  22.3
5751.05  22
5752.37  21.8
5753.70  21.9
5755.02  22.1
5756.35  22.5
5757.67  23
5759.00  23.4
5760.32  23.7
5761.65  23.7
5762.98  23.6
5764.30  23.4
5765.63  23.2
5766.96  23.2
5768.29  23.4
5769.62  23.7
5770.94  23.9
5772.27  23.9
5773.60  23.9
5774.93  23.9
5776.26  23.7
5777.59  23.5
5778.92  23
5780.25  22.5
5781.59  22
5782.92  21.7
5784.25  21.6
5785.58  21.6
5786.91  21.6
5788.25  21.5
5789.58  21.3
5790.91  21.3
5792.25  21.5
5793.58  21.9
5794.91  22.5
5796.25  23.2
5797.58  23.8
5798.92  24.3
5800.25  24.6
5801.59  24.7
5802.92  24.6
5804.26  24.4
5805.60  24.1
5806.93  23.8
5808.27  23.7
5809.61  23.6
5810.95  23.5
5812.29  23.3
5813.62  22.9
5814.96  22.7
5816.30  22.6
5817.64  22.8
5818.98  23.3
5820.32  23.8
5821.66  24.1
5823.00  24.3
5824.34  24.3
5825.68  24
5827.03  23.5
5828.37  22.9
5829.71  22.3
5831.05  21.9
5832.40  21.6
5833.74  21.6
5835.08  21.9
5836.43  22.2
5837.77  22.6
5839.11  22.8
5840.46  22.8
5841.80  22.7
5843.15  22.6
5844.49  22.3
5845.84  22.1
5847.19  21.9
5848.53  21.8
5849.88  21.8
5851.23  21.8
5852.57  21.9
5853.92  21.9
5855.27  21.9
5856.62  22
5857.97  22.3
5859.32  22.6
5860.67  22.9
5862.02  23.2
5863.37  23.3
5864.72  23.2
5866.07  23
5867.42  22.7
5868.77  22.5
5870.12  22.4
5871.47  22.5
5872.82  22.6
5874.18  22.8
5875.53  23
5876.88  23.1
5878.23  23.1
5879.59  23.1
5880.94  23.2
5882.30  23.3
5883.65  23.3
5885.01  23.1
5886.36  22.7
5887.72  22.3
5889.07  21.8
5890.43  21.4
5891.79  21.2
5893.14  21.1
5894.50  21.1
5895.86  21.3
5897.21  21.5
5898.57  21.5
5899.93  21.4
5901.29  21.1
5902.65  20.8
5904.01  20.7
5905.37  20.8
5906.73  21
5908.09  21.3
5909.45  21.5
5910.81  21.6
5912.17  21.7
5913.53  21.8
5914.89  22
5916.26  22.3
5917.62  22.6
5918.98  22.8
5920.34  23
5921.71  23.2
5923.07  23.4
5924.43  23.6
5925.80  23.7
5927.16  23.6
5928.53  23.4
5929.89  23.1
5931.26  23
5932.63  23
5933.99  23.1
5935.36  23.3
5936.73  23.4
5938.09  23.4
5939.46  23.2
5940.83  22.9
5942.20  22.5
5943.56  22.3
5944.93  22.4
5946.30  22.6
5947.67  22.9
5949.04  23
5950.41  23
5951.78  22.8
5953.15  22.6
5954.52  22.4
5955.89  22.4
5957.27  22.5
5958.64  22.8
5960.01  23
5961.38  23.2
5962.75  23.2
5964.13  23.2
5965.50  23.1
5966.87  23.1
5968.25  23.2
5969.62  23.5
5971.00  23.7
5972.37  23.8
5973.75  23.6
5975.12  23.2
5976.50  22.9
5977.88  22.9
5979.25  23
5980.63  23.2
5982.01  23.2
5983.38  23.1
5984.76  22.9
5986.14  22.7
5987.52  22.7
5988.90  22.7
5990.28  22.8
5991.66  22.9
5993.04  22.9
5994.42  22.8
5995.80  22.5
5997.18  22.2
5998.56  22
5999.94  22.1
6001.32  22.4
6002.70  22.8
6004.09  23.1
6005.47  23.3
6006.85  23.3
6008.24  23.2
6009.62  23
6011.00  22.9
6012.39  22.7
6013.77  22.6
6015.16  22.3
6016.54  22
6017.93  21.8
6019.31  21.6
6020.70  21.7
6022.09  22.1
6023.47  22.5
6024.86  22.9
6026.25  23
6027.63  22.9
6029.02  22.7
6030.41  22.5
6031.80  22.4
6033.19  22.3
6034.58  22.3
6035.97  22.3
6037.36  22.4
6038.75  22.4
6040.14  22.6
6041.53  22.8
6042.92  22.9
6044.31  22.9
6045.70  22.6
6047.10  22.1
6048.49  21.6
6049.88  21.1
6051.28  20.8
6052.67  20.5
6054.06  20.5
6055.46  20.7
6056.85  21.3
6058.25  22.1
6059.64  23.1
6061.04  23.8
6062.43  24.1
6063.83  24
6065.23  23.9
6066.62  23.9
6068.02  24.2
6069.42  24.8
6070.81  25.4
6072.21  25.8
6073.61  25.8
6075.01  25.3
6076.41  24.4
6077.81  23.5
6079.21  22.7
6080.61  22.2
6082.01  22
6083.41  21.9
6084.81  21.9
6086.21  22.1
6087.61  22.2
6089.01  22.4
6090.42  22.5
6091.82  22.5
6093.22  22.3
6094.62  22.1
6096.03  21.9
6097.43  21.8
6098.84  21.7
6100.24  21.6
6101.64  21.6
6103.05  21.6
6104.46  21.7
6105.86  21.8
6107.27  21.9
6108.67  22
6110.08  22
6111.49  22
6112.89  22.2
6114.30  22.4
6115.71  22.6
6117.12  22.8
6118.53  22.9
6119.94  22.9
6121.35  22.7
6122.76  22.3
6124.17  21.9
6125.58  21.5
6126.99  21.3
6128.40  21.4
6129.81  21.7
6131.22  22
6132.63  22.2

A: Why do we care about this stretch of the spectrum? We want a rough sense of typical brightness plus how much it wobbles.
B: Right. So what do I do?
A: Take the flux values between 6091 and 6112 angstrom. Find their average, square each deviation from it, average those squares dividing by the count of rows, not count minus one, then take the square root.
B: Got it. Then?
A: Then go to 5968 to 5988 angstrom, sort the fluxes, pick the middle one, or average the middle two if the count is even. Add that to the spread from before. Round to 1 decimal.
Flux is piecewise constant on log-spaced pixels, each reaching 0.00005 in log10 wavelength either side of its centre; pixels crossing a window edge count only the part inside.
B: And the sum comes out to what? 23.5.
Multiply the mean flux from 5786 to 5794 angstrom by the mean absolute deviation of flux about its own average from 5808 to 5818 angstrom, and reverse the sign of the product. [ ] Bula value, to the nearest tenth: -8.3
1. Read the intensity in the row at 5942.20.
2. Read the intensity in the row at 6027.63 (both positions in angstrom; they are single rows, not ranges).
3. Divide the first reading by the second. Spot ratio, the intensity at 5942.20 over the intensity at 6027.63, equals 0.98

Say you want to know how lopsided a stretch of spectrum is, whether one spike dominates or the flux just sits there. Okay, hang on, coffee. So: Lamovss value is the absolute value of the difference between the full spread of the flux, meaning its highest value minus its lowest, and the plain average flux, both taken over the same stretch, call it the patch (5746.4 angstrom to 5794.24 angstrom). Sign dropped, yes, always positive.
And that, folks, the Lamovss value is 20.1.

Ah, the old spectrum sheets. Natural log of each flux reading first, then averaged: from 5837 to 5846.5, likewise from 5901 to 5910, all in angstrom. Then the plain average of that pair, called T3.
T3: 3.081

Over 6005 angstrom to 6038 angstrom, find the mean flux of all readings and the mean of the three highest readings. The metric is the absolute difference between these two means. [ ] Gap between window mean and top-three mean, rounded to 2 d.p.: 0.74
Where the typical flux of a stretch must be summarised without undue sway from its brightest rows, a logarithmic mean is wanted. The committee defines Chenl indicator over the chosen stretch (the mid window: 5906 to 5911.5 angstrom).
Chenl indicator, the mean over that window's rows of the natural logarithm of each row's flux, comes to 3.06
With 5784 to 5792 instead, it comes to 3.07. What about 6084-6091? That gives 3.10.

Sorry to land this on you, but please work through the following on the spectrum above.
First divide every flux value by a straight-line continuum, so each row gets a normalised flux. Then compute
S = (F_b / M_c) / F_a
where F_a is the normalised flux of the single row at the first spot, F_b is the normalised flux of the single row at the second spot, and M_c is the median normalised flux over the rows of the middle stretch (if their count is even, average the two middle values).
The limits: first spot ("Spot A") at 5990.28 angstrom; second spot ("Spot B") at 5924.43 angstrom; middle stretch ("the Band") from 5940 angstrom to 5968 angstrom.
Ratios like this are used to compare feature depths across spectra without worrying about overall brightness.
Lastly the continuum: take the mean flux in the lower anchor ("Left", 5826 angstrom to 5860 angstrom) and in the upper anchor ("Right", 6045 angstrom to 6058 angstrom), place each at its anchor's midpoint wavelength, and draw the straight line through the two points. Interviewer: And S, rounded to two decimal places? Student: 0.97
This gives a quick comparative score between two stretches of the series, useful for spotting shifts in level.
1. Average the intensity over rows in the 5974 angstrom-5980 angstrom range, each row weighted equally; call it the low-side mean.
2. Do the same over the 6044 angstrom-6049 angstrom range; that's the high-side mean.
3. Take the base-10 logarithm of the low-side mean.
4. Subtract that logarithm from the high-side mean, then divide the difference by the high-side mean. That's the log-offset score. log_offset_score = 0.939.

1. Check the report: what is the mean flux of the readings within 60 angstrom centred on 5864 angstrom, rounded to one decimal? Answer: 22.5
